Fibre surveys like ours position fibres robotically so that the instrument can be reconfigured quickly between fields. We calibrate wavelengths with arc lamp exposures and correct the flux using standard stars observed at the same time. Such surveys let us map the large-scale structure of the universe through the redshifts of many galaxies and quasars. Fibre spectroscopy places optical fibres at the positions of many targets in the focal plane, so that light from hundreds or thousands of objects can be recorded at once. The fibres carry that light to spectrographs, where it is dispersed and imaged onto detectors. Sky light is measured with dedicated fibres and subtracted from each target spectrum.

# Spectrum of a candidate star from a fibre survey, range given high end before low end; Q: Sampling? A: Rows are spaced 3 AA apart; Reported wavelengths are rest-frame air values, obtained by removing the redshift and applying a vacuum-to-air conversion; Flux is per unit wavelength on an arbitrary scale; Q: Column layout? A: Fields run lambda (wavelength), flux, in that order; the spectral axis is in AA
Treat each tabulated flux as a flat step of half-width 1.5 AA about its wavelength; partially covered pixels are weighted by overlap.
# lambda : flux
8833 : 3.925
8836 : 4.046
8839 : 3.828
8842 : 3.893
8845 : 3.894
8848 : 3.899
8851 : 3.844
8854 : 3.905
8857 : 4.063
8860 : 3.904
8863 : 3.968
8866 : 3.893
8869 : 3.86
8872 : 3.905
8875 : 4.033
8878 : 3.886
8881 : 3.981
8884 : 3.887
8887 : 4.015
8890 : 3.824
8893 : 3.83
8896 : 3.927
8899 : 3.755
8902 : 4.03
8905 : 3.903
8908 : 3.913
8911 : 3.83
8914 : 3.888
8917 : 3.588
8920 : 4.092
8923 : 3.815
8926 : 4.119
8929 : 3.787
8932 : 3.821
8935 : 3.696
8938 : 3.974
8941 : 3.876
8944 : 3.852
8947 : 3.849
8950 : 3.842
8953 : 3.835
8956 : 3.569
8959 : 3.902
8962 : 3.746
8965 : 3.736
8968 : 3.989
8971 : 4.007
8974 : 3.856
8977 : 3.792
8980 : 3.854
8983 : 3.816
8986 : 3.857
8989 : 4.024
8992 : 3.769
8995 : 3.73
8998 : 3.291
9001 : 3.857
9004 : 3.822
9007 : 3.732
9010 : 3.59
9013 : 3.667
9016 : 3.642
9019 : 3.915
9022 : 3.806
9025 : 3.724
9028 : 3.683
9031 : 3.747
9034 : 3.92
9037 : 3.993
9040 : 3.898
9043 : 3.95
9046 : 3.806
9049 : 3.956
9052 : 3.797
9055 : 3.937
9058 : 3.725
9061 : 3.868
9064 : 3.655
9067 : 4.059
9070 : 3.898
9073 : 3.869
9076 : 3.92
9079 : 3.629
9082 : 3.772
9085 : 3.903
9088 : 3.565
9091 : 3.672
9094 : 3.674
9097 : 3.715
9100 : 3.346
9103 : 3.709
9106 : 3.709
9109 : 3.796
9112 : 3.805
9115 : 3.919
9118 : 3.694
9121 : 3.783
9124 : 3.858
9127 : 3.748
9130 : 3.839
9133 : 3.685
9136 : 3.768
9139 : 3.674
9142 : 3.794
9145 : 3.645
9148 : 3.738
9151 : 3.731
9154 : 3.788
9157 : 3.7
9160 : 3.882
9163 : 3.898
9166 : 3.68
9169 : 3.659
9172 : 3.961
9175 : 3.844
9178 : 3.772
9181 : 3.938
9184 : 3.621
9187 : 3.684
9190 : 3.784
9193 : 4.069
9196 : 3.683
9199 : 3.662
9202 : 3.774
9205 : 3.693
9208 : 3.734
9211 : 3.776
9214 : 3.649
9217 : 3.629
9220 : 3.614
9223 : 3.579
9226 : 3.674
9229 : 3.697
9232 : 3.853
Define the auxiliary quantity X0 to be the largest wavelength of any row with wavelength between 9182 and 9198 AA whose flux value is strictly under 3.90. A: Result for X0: 9196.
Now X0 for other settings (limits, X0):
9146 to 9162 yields 9160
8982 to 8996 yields 8995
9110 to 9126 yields 9124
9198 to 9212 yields 9211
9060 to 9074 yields 9073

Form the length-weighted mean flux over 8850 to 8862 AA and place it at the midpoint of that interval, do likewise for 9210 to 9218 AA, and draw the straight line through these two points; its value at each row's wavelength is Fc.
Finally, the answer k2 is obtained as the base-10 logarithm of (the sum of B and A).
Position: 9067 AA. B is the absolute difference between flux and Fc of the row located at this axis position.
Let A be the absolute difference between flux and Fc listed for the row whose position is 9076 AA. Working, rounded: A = 0.14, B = 0.27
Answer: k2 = -0.38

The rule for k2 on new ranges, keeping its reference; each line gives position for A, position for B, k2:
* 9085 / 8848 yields -0.77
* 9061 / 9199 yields -0.96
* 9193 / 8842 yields -0.37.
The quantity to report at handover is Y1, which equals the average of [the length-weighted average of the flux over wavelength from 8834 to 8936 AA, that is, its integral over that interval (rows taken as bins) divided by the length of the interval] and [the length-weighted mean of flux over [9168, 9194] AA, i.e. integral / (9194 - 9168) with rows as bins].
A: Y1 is 3.86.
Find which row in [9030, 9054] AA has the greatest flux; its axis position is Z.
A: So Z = 9037 AA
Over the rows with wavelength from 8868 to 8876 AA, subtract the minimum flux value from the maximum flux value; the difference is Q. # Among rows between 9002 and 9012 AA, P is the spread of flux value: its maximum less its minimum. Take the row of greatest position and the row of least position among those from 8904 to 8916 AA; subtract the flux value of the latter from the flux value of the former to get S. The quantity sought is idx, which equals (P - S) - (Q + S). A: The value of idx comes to 0.09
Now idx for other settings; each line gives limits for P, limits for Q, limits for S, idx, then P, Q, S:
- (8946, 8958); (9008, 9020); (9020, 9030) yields 0.20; 0.28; 0.325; -0.123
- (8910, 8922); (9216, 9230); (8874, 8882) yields 0.49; 0.50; 0.118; -0.052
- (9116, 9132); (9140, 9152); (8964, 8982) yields -0.22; 0.16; 0.149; 0.118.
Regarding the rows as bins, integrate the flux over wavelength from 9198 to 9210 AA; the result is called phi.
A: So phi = 44.6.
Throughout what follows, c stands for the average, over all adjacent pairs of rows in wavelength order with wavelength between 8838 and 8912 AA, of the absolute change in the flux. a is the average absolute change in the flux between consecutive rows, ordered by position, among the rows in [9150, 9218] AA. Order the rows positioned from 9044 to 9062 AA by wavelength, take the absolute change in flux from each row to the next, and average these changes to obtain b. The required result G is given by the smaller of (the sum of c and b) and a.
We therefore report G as 0.129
